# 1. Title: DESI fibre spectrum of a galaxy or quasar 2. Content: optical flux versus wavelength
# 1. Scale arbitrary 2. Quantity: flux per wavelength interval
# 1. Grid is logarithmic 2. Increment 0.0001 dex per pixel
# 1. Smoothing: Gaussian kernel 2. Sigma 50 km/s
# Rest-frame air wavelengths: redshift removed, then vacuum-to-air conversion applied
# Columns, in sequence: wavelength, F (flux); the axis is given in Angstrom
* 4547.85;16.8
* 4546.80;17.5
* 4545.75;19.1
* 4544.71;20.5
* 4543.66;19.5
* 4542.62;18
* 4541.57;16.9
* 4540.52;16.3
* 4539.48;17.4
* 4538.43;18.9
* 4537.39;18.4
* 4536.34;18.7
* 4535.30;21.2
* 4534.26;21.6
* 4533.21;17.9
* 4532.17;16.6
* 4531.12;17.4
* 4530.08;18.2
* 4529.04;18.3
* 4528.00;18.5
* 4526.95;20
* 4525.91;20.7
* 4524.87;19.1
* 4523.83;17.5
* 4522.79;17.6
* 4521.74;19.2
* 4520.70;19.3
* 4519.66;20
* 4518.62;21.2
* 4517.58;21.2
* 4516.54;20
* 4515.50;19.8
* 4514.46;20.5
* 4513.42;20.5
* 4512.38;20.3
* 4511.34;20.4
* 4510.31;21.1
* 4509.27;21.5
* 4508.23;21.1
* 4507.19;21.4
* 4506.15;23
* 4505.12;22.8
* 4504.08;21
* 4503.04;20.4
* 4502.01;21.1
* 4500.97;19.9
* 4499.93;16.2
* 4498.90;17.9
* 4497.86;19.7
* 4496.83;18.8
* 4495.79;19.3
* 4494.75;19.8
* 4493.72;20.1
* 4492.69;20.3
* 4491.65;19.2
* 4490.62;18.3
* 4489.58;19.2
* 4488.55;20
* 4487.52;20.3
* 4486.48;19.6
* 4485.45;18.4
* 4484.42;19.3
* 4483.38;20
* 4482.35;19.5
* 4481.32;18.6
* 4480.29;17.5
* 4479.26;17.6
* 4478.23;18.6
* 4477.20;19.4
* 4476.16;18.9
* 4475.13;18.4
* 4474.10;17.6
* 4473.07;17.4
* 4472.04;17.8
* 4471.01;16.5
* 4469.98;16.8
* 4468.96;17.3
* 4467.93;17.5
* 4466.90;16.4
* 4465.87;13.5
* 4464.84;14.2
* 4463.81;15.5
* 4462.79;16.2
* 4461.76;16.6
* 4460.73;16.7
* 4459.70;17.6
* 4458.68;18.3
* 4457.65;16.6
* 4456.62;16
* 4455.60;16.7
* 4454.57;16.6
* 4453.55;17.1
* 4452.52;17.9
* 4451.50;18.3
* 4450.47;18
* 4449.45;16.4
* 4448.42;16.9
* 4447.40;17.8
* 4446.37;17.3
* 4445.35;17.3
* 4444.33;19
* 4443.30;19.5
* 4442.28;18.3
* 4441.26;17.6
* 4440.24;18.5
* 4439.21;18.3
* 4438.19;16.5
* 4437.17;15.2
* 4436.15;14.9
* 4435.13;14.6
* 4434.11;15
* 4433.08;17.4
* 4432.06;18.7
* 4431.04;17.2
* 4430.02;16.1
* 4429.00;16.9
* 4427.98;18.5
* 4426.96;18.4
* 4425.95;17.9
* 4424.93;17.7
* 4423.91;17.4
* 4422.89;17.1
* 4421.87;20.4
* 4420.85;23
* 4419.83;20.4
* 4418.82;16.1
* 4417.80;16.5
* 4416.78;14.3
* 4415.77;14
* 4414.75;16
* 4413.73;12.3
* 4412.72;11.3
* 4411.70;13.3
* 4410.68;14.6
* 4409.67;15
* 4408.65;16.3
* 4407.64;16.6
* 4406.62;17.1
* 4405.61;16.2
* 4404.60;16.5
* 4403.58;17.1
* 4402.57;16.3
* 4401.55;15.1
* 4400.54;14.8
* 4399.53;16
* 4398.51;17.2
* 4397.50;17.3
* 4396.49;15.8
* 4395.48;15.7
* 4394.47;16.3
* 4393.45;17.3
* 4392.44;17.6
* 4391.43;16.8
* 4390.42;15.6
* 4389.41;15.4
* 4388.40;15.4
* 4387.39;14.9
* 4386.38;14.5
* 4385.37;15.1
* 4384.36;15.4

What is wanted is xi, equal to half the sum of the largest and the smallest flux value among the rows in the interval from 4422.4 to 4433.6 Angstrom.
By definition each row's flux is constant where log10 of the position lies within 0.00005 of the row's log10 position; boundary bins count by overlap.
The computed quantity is 17.4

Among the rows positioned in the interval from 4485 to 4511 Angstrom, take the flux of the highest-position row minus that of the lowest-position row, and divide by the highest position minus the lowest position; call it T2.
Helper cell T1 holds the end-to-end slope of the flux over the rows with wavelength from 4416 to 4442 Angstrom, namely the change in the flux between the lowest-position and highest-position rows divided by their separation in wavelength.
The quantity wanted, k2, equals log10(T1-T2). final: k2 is -1.58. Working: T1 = 0.135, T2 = 0.11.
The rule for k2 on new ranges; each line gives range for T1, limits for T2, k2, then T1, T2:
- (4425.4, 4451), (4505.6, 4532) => -0.64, 0.004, -0.22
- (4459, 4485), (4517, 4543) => -0.71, 0.069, -0.13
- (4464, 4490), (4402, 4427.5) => -0.94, 0.202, 0.09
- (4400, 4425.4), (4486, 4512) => -1.06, 0.119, 0.03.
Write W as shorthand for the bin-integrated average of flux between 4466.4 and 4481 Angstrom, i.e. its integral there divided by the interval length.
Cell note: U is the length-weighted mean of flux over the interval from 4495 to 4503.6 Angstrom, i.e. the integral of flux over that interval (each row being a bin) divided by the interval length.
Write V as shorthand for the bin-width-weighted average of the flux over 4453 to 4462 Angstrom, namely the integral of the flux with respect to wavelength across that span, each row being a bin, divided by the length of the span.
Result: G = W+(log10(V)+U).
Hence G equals 38.1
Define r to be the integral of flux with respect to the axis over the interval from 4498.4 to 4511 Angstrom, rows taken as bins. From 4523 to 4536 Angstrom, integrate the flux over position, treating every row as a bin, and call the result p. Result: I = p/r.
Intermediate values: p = 246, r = 260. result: 0.94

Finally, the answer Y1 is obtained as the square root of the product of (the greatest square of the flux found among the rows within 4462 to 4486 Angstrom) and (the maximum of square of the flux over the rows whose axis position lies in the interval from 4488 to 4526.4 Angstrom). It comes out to 460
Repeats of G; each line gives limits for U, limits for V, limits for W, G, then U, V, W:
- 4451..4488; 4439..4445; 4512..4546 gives 37.9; 17.5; 18.5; 19.1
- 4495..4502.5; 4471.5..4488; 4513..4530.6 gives 39.8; 19.0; 18.7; 19.5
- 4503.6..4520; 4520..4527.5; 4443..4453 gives 40.1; 21.0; 19.1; 17.8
